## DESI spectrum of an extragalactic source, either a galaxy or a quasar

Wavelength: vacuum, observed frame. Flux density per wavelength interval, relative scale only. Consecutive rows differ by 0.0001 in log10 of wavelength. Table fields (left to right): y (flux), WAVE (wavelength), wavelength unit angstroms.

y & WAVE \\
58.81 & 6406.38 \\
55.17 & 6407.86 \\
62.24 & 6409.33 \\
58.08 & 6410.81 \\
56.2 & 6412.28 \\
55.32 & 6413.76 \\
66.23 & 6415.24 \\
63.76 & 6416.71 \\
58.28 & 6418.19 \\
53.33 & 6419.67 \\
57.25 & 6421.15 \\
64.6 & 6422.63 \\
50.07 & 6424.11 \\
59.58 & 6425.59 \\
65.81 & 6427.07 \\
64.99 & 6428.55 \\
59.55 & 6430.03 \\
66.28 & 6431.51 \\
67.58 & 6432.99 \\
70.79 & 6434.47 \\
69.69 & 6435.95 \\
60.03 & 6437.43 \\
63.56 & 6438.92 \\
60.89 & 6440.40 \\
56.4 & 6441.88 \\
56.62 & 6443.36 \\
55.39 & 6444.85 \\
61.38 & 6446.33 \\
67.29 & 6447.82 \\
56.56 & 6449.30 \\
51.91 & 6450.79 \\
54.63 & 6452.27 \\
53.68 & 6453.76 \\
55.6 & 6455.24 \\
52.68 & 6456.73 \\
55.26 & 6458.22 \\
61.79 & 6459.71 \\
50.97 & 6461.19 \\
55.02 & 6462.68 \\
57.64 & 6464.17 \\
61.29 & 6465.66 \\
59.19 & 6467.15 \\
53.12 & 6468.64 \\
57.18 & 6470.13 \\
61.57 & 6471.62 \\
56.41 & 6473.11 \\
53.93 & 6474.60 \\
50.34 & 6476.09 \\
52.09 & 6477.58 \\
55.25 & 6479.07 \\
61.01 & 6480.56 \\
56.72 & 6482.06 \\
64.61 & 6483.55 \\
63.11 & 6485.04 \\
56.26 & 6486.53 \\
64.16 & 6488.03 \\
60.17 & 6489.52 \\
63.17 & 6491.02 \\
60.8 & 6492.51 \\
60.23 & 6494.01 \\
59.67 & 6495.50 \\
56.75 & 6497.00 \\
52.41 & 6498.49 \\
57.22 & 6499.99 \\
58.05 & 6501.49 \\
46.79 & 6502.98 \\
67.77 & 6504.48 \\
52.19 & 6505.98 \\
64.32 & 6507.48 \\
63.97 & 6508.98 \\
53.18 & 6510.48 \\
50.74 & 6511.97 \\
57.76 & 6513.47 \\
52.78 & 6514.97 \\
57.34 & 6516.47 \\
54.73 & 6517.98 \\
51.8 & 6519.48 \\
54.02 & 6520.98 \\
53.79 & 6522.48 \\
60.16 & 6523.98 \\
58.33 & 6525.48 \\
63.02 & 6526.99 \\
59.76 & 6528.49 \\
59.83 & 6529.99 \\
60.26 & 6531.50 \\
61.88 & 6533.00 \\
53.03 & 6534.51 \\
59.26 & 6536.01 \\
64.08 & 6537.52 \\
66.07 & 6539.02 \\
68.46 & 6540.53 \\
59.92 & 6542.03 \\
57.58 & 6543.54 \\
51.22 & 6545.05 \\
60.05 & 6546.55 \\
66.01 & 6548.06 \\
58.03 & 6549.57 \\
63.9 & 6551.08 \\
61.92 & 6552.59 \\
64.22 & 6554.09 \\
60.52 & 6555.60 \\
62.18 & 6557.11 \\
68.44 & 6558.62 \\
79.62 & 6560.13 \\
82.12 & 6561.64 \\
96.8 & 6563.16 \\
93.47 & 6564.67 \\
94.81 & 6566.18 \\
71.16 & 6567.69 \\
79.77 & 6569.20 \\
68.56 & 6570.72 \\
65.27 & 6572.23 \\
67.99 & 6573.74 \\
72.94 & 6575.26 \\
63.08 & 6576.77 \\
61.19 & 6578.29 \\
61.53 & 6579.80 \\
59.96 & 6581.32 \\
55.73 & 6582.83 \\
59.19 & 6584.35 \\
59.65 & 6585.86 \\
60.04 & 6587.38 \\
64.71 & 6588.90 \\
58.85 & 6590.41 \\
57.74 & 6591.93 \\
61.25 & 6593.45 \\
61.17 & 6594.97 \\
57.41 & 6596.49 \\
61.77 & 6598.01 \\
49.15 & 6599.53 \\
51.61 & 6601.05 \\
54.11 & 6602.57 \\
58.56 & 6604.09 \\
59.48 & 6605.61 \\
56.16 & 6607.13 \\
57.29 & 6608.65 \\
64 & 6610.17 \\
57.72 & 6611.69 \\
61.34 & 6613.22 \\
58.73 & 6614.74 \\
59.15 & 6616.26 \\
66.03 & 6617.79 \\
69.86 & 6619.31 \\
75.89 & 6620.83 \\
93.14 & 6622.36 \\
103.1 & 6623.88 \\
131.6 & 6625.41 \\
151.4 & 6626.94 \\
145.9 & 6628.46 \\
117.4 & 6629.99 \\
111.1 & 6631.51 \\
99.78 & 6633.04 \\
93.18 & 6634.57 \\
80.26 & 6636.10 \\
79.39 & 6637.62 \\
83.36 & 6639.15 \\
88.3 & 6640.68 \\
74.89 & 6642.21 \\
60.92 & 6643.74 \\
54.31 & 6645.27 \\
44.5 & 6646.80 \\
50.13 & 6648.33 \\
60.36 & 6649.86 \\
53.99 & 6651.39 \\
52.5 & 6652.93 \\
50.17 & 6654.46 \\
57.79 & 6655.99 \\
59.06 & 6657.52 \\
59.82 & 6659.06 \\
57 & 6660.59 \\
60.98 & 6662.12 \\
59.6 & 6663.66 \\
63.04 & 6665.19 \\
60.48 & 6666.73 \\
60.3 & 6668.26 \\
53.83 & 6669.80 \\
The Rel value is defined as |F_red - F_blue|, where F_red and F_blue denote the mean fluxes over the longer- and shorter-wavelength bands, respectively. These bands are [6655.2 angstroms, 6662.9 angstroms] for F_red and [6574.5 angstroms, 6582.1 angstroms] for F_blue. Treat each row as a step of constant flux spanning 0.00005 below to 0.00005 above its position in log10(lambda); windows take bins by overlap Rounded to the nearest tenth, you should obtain 4.8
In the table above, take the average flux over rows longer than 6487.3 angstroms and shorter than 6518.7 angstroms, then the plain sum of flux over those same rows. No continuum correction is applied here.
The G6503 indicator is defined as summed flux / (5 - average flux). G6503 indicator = -23.0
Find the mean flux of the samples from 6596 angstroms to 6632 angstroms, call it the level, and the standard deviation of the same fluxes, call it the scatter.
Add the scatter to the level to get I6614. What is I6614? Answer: 109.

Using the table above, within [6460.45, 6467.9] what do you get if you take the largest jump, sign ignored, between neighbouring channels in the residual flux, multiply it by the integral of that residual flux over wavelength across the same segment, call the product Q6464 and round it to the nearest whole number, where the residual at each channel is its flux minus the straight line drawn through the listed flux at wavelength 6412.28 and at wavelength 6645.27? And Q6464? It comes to 32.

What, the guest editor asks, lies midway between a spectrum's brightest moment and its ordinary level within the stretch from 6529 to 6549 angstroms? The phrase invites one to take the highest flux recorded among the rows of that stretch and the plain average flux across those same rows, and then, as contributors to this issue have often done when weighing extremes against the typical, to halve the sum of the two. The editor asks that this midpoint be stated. 65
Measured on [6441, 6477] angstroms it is 62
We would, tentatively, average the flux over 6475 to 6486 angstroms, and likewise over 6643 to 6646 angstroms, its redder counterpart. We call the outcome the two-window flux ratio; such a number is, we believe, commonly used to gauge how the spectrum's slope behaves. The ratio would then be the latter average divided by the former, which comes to 1.00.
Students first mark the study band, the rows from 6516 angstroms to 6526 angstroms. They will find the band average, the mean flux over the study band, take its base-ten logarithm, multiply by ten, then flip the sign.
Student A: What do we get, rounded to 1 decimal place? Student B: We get -17.5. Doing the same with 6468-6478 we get -17.4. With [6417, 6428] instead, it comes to -17.7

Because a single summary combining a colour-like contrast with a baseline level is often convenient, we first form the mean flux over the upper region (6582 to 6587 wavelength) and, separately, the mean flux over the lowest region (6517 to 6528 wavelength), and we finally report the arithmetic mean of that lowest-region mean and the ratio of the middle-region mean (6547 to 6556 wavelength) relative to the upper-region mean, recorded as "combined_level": 28.8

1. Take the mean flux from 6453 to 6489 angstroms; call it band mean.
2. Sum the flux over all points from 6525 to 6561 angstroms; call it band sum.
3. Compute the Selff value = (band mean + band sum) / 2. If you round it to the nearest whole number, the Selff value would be 772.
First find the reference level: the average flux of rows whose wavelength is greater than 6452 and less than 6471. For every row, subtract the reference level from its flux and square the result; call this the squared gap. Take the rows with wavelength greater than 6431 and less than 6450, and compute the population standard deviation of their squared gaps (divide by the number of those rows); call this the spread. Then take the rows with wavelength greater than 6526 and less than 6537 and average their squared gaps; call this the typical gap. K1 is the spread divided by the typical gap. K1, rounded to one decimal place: 3.4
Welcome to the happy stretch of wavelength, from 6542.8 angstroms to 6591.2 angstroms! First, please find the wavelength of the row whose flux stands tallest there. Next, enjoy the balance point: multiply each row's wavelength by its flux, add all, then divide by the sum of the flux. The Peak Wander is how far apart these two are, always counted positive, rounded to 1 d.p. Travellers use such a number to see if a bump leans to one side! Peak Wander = 3.7 angstroms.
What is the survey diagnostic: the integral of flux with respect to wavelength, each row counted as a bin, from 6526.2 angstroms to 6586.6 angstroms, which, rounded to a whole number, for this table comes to 3990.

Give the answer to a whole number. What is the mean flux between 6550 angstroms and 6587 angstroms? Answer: 70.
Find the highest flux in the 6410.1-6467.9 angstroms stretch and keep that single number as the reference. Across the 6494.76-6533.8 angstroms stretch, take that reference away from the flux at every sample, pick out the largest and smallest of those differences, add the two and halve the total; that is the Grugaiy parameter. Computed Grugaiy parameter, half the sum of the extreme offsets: -14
